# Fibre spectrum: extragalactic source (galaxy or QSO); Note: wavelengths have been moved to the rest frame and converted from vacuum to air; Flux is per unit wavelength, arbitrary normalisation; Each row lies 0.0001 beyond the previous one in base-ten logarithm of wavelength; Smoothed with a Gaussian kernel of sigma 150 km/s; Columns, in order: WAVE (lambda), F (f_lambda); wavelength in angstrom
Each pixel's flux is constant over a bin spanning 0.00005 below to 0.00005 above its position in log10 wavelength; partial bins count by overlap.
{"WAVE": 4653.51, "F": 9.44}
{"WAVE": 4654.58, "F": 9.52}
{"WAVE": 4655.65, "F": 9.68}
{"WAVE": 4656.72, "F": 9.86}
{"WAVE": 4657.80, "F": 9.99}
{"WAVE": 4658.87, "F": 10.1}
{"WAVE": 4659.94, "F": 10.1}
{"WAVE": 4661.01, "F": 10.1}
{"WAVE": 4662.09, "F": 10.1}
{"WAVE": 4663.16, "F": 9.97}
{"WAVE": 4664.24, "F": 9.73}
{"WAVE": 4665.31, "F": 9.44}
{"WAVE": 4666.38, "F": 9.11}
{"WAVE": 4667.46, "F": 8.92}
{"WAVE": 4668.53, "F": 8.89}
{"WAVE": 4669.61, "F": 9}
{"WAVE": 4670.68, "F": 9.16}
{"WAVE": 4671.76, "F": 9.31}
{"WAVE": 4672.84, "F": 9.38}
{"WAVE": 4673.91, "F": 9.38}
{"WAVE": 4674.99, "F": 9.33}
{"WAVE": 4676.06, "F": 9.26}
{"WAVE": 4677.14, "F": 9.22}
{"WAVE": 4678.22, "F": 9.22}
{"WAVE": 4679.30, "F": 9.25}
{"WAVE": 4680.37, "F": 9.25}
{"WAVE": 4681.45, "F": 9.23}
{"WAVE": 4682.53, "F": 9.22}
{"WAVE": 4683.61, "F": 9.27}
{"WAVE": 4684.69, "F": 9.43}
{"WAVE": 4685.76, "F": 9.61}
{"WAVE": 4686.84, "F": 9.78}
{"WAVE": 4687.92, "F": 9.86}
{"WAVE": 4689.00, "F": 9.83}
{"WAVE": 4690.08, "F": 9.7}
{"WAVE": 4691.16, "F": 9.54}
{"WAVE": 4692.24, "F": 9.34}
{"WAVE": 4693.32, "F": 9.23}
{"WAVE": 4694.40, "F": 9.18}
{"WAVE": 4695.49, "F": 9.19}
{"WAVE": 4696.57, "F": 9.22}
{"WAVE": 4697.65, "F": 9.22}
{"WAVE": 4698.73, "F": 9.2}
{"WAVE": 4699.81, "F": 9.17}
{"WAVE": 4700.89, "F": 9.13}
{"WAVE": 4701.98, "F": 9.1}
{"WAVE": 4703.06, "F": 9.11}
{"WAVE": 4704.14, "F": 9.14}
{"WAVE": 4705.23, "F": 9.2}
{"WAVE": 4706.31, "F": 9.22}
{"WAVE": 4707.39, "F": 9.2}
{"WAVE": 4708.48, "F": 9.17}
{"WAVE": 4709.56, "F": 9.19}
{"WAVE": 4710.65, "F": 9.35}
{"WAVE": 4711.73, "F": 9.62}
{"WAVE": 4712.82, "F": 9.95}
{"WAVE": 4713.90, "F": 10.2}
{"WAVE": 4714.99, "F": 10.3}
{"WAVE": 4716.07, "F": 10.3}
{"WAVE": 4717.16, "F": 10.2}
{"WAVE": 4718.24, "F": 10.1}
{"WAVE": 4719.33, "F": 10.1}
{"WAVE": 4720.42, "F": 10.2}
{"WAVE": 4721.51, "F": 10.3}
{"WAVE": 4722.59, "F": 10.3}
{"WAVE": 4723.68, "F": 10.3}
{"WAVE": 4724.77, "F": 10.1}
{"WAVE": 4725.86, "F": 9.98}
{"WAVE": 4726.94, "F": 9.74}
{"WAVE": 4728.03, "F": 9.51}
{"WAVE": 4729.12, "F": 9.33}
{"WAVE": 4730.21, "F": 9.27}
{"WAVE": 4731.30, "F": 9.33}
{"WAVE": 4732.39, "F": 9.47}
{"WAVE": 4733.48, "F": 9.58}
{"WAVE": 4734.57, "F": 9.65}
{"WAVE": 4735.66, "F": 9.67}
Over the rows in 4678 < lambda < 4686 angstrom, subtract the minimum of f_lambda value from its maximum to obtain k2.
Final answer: 0.39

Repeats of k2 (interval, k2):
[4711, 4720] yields 0.68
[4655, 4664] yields 0.42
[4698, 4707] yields 0.12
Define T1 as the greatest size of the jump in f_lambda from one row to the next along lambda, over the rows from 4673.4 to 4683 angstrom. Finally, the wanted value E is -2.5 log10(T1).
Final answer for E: 2.89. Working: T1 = 0.07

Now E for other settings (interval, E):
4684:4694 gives 1.75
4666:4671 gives 1.80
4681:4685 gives 1.99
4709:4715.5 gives 1.20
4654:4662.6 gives 1.86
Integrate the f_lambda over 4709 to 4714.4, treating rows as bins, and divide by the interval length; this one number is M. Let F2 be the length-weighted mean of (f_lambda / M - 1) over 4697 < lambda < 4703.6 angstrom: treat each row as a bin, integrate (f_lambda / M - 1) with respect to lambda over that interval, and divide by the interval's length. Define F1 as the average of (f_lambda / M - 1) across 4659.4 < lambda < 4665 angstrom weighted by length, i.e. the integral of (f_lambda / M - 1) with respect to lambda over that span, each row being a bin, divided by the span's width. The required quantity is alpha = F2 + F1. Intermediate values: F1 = 0.033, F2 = -0.05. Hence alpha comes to -0.020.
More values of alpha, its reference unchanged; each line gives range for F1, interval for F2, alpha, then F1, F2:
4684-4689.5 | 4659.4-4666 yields 0.026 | 0.003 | 0.02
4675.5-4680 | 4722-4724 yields 0.022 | -0.044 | 0.07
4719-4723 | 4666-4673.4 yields 0.002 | 0.059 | -0.06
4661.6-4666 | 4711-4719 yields 0.055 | 0.012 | 0.04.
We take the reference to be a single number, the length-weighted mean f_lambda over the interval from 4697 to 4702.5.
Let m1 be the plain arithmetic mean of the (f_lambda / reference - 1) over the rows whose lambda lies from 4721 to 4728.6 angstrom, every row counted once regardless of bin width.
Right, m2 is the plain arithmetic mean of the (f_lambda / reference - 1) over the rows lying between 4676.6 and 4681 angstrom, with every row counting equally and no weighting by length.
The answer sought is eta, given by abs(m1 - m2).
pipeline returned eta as 0.09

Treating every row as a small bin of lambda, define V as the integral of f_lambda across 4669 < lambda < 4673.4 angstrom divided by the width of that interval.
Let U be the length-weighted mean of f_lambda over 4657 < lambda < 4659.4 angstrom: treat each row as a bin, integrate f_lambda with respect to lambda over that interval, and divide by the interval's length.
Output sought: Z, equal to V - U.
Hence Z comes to -0.8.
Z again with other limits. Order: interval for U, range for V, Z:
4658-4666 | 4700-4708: -0.8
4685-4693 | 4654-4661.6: 0.2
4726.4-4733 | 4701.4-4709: -0.3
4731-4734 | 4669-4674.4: -0.2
